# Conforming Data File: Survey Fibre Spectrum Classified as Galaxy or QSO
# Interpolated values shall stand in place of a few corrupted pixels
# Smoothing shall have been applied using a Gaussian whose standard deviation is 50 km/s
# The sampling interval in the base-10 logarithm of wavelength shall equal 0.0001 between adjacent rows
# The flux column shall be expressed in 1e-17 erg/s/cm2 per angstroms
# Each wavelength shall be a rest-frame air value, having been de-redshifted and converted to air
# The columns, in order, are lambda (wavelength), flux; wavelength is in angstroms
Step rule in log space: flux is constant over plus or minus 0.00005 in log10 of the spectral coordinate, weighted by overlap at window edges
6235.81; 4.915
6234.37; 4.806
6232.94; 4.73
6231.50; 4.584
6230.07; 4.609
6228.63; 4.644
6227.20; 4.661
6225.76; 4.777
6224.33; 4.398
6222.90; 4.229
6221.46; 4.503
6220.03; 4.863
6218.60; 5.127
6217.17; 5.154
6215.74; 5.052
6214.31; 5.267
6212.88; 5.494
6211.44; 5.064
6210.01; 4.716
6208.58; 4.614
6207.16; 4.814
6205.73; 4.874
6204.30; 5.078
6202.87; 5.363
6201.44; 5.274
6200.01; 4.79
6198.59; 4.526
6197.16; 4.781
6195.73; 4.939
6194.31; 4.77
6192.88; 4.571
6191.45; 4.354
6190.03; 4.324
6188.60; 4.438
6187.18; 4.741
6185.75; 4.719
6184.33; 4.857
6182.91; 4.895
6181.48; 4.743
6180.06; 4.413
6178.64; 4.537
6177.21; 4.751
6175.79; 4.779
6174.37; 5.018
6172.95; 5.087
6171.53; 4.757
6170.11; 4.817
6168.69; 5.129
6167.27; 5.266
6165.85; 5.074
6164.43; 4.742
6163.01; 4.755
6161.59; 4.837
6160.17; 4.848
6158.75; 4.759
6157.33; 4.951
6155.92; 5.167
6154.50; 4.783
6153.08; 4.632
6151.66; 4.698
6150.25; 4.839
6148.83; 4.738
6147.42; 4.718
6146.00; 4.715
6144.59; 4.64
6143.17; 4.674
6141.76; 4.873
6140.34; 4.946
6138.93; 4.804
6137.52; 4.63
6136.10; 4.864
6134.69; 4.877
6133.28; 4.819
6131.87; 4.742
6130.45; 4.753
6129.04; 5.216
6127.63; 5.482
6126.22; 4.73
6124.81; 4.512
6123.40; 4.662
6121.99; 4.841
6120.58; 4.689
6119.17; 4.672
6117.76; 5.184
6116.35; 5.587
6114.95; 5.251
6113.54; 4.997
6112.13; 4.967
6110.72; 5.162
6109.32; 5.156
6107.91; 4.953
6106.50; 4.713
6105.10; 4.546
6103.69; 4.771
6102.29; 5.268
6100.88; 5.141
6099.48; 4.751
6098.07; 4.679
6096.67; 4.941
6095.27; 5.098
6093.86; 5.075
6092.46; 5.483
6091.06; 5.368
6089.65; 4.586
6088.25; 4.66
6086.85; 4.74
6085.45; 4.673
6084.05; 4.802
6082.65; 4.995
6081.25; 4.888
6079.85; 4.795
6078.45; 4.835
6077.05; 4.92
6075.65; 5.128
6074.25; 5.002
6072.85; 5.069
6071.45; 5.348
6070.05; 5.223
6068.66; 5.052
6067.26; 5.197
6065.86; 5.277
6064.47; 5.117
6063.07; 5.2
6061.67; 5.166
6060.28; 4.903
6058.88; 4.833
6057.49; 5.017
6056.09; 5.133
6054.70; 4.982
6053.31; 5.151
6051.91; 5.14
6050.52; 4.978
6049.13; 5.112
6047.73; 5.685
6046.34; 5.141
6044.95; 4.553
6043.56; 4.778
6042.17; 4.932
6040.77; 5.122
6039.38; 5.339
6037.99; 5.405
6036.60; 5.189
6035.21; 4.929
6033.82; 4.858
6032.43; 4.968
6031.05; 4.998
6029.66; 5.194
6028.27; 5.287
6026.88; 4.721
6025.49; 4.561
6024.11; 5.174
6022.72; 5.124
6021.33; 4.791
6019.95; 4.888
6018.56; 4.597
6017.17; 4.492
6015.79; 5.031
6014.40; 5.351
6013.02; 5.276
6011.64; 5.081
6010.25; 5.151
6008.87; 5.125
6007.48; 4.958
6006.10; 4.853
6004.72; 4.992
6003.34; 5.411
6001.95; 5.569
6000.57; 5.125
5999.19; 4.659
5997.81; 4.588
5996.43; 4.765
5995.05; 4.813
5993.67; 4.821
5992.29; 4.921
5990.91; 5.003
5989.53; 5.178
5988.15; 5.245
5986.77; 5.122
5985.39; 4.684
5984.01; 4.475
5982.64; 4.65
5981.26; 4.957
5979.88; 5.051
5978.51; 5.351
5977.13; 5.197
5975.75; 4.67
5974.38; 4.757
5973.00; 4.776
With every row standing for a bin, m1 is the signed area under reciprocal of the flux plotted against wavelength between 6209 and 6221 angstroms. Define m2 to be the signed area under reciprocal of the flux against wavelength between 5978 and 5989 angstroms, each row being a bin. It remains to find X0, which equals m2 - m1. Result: -0.14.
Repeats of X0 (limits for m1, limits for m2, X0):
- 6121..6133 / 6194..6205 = -0.25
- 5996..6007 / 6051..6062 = -0.02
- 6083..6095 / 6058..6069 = -0.28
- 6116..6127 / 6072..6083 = -0.06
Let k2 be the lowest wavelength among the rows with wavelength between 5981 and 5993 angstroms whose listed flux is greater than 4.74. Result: 5981.26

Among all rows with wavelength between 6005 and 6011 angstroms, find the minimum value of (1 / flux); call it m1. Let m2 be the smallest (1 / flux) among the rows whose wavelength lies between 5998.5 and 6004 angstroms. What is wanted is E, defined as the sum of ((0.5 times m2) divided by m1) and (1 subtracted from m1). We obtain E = -0.34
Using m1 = 0.194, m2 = 0.180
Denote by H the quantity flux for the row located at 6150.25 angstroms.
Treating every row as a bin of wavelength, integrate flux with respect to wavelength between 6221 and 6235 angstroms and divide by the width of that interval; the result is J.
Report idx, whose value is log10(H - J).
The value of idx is -0.61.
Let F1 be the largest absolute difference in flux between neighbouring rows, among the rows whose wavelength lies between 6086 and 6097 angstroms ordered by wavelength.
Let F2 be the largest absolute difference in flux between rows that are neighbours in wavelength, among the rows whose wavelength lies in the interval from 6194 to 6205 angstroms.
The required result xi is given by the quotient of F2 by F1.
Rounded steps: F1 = 0.8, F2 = 0.5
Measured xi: 0.6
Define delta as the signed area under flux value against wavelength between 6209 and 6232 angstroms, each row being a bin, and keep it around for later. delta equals 110.9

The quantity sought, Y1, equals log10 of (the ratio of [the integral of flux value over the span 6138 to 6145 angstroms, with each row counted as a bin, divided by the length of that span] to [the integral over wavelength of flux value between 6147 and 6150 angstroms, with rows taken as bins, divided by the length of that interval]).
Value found 0.004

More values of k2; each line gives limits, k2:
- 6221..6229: 6225.76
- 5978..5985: 5978.51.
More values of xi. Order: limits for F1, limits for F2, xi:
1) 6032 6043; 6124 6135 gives 2.9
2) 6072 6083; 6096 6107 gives 2.4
